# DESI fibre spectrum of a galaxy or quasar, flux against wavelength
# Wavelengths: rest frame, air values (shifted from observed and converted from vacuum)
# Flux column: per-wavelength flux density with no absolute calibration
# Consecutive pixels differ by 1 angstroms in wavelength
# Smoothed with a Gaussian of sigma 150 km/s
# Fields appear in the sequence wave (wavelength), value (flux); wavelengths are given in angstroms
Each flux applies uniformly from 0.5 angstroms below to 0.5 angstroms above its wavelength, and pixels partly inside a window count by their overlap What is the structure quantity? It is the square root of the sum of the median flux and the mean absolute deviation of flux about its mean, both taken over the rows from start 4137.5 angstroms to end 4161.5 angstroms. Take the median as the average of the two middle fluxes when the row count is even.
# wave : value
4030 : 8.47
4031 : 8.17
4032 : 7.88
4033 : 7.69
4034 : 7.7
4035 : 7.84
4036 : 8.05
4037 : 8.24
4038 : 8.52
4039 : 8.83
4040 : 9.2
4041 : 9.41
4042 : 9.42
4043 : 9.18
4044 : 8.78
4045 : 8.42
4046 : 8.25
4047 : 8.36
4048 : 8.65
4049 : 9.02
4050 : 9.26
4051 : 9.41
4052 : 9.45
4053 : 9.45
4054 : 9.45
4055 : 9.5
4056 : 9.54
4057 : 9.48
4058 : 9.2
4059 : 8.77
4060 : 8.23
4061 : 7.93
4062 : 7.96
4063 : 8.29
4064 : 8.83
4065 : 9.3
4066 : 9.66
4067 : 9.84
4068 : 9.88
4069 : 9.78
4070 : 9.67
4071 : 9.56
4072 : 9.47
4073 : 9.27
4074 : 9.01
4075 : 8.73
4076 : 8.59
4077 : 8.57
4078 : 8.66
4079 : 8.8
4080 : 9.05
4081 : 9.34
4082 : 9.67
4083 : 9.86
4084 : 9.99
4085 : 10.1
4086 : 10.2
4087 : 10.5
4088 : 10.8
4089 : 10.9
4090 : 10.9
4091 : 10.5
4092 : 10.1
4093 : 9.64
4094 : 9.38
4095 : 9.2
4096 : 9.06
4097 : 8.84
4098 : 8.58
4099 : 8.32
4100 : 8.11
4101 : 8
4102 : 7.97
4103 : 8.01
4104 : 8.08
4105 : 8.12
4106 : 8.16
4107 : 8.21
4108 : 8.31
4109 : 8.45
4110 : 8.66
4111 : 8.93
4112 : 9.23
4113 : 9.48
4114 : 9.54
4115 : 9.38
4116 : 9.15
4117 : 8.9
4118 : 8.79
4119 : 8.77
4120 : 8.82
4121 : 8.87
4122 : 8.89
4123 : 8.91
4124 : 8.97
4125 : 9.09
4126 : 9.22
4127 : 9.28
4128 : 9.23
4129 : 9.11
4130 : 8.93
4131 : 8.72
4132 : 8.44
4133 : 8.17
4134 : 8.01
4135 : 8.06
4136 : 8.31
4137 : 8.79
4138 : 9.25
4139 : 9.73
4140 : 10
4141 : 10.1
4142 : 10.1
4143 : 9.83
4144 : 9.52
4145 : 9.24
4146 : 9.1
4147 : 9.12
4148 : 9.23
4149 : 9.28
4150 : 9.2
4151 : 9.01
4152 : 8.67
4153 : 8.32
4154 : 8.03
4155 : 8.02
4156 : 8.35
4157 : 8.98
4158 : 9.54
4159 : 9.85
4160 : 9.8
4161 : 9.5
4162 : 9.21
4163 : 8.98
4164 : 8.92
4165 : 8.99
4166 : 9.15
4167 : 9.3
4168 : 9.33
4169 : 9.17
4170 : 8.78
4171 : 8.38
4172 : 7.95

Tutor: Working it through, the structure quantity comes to 3.117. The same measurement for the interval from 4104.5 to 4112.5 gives 2.950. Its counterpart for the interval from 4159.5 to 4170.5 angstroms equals 3.063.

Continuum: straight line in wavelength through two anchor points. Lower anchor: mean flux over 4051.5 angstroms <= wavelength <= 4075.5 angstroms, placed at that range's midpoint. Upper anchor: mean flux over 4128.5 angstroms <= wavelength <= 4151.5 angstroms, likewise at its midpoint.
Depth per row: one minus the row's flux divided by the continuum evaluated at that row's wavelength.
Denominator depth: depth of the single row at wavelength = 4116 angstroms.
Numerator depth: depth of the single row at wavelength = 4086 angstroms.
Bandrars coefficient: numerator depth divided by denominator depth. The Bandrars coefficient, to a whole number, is 38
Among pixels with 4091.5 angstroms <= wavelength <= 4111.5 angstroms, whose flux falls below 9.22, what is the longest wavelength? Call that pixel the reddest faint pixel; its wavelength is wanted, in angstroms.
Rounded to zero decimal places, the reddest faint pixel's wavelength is 4111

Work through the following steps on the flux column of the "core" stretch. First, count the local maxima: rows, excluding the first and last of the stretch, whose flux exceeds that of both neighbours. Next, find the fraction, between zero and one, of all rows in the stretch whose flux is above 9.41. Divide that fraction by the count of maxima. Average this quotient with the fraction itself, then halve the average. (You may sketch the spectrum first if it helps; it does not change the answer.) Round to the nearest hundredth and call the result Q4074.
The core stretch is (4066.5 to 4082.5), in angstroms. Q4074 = 0.22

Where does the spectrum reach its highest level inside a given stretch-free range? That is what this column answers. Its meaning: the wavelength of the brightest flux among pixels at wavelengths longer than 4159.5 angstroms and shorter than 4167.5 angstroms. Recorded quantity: 4160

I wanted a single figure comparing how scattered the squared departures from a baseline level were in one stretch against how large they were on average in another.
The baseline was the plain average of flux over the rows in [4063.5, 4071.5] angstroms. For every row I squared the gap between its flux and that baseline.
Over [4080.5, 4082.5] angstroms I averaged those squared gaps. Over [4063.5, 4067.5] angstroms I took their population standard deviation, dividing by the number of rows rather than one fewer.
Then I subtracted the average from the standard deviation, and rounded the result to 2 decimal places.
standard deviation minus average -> 0.18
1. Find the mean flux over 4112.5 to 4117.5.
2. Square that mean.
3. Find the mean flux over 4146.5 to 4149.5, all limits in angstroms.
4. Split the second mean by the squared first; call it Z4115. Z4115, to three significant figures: 0.107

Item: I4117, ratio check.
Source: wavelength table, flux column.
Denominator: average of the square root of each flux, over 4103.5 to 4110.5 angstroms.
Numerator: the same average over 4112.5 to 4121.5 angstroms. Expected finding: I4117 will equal 1.047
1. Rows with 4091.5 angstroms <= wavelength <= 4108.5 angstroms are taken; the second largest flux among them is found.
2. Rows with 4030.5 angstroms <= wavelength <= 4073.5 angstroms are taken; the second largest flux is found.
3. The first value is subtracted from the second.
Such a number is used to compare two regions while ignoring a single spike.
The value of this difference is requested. 0.20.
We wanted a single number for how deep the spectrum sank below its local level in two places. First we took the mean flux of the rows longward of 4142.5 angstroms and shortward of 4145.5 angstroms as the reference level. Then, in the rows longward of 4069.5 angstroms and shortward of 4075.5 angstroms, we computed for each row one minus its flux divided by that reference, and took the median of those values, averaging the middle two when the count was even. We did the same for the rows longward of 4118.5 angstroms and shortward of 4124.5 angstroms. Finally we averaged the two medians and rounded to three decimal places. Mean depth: 0.042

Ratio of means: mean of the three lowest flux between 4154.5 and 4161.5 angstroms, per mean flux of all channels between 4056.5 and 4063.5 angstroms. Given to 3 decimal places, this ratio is 0.988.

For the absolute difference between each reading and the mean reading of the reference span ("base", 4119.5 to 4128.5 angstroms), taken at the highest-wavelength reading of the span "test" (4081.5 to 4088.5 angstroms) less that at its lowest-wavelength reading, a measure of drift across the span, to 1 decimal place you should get 1.1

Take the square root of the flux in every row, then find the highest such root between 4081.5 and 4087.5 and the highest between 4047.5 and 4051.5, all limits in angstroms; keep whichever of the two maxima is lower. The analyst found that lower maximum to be 3.07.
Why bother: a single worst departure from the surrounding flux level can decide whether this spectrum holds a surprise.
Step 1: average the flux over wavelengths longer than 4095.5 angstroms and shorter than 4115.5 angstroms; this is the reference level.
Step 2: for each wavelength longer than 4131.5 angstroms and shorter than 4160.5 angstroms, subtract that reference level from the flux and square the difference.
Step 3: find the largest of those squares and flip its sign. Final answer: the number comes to -2.3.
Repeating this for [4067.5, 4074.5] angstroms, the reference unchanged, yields -1.7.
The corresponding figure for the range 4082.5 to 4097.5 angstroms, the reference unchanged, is -5.4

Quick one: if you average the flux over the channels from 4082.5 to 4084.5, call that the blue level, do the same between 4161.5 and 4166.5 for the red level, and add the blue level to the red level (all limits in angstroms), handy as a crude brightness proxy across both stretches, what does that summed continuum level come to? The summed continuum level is 19.0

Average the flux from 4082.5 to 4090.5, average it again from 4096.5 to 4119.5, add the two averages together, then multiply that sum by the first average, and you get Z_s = 198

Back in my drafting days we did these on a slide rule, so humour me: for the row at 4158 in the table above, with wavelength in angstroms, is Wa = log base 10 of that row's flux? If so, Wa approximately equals 0.98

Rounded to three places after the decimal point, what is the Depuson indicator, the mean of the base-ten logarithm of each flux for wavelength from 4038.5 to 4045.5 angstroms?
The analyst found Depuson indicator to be 0.956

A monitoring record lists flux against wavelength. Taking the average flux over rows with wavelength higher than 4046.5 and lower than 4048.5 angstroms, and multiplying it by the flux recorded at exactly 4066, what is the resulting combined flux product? 82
